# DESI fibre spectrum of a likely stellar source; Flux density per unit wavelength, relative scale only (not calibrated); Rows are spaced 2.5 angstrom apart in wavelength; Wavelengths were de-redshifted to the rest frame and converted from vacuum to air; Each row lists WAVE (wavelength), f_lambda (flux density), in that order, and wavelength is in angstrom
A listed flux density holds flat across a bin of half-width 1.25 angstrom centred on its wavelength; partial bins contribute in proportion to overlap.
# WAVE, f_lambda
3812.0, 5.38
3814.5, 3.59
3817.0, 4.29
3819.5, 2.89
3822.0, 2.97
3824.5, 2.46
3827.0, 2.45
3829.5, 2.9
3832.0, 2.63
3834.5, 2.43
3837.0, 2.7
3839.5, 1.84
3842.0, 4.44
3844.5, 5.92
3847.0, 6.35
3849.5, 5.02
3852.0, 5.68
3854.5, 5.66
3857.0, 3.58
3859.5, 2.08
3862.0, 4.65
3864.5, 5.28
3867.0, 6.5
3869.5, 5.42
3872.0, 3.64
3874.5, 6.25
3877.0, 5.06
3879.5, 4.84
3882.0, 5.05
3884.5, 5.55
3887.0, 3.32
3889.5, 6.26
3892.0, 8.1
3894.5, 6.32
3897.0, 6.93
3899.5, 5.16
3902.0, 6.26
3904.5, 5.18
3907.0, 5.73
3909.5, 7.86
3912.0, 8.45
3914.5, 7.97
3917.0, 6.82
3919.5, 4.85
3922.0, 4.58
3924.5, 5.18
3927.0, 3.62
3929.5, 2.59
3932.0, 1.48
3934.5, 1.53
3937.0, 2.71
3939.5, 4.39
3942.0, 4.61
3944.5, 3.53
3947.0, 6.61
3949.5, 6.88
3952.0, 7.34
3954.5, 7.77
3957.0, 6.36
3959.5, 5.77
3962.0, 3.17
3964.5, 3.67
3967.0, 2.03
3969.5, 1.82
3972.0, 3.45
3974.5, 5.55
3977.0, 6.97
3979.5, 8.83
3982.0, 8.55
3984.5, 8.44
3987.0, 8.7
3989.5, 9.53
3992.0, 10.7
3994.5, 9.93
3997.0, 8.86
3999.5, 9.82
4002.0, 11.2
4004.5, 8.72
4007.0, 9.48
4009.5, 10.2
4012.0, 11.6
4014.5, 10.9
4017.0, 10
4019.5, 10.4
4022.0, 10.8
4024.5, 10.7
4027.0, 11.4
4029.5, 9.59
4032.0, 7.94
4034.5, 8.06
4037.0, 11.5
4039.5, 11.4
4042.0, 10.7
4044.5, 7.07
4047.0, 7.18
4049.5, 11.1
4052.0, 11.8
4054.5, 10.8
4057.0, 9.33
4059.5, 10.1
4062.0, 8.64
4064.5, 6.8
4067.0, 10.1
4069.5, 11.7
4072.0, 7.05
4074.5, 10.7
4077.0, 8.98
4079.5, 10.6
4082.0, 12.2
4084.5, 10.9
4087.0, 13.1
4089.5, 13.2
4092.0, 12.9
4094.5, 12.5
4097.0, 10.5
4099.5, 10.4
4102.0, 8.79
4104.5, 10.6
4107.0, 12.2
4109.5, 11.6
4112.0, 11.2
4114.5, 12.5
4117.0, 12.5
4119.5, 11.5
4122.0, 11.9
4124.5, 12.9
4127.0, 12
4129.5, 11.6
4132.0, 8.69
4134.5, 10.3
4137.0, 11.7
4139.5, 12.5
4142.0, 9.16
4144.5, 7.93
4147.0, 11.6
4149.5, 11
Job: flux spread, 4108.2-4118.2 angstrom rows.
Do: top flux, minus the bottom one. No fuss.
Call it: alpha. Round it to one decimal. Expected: 1.3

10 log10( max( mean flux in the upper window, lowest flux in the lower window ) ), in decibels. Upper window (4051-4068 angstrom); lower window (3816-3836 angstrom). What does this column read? 9.8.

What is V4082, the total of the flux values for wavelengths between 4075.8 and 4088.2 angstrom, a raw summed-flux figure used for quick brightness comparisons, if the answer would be 56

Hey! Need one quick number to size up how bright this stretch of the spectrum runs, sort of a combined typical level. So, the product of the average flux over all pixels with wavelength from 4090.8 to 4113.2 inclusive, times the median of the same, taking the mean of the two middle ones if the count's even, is 125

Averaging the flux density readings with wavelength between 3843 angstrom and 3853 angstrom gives 5.7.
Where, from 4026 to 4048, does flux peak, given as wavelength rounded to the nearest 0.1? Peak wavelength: 4037.0 angstrom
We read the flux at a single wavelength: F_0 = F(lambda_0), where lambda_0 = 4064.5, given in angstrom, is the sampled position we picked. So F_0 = 6.8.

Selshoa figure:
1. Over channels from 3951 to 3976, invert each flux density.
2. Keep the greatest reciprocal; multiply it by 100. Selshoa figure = 55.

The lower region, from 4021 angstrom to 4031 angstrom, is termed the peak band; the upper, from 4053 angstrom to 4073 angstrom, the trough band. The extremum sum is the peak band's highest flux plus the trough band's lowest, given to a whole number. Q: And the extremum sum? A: 18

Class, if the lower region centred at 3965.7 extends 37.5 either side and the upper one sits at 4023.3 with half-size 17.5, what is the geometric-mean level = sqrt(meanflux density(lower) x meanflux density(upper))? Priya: 7.9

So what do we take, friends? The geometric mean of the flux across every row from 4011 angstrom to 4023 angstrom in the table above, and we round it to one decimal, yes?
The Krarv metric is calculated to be 10.7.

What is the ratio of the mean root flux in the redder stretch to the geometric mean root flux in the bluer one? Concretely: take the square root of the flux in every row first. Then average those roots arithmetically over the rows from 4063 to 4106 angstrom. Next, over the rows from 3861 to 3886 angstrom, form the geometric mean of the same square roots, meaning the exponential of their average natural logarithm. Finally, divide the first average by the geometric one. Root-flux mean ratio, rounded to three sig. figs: 1.43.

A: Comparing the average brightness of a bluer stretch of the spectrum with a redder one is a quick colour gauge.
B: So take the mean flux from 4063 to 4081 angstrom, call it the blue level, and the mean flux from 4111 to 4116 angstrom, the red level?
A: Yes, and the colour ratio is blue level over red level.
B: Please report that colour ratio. 0.79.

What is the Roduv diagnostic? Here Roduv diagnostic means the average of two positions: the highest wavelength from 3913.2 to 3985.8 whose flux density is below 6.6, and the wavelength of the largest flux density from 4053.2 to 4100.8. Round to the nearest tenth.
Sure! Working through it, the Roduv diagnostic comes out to 4032.0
